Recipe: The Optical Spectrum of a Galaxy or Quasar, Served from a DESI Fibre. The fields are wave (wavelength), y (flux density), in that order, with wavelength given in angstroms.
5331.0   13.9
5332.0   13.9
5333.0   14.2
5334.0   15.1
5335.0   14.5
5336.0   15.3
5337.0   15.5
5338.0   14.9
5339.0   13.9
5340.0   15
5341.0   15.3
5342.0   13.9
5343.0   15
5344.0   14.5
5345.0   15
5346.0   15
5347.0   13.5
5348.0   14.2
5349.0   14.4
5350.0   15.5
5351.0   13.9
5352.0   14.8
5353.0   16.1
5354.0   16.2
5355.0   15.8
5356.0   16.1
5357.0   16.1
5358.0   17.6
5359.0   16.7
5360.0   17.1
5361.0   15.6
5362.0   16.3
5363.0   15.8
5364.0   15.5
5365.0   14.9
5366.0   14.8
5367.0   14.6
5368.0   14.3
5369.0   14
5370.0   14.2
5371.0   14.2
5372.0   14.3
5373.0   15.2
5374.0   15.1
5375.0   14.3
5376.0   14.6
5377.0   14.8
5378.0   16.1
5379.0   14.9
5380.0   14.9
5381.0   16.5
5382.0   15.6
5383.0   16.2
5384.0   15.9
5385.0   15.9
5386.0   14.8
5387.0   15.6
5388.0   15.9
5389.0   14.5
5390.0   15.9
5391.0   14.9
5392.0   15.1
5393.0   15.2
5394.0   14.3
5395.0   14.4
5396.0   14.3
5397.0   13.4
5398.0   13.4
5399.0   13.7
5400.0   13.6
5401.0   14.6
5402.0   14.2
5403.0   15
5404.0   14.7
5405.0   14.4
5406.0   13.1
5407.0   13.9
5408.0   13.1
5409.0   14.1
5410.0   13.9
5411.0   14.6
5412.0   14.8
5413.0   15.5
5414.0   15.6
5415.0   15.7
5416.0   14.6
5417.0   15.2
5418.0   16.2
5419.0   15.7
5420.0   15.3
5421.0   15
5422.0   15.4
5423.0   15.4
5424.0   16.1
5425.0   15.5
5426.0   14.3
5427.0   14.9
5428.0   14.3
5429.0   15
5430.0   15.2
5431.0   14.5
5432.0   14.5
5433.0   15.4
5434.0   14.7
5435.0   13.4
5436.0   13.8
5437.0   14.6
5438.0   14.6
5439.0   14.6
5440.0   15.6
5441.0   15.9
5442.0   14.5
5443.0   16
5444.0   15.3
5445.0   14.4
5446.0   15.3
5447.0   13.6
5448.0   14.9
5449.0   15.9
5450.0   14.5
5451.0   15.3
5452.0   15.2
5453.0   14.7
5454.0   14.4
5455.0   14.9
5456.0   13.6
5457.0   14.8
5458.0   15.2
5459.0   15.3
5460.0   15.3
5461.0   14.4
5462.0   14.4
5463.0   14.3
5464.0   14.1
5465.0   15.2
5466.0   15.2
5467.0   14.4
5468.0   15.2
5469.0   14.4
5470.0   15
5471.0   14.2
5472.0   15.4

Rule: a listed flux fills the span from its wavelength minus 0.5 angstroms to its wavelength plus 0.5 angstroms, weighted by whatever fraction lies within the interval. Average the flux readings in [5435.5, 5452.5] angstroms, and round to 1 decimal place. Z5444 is 14.9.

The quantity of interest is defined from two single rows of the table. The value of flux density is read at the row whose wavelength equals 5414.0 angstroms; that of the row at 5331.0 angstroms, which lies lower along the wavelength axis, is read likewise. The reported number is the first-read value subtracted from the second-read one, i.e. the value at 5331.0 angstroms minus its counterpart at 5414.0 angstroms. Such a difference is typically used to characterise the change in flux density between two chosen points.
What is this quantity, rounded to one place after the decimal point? -1.7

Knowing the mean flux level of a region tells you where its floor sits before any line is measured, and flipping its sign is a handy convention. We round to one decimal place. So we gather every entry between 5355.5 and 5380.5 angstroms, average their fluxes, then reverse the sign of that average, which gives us -15.3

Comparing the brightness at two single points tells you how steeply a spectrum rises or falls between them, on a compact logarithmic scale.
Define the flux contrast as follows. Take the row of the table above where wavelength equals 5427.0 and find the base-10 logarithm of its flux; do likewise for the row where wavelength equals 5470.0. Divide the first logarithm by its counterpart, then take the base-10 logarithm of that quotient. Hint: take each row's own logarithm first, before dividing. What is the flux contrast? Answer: -0.0011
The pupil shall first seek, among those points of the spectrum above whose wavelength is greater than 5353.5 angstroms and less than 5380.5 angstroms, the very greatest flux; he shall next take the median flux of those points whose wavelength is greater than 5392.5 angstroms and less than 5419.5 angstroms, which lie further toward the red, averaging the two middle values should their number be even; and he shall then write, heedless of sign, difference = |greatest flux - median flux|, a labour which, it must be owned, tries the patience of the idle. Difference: 3.2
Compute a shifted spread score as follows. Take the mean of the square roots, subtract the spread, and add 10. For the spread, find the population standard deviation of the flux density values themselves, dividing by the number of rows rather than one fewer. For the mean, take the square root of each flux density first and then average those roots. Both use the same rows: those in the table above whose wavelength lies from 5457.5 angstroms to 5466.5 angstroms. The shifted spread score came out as 13.4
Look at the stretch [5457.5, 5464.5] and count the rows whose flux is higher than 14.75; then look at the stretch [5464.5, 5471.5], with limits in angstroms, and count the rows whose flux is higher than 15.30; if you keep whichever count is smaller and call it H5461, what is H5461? 0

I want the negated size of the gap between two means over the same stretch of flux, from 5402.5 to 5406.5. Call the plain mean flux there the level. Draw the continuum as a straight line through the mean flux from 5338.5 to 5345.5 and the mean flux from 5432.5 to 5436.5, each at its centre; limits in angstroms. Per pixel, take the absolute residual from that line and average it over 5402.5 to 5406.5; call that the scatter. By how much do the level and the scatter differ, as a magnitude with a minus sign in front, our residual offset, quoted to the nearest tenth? -13.8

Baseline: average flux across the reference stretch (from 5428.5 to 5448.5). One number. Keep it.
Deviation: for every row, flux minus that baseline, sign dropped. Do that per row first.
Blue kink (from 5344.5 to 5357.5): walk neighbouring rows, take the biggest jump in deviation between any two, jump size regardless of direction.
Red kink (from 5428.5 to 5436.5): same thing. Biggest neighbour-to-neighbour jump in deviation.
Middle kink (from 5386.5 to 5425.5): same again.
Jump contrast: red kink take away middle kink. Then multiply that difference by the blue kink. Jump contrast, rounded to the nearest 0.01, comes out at 0.00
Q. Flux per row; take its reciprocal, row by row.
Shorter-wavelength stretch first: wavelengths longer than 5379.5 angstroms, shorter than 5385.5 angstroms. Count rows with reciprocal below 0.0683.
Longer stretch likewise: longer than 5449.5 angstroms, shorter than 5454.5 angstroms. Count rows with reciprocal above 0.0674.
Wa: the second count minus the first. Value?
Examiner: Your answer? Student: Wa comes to -3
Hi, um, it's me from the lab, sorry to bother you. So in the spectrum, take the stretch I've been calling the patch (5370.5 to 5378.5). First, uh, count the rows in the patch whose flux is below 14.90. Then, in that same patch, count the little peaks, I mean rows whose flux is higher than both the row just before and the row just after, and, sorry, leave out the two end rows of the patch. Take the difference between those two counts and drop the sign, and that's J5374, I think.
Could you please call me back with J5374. 4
